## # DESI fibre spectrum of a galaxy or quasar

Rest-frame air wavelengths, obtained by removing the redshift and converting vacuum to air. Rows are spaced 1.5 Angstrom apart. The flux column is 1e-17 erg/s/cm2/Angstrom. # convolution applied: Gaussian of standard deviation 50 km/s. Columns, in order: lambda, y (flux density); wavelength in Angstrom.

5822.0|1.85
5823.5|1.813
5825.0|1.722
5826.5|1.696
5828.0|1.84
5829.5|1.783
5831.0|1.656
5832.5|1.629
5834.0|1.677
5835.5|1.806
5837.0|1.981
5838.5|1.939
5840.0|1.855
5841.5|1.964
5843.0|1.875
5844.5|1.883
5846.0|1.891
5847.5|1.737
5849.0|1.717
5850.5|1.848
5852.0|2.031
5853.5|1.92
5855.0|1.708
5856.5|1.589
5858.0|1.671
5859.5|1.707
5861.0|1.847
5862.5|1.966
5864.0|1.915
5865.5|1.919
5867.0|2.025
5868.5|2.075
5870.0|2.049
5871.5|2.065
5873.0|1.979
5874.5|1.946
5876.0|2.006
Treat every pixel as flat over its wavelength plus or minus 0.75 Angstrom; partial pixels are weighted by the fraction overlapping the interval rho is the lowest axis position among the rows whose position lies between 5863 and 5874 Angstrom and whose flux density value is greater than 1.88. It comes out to 5864.0 Angstrom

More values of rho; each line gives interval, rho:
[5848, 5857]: 5852.0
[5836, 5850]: 5837.0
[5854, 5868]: 5862.5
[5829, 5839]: 5837.0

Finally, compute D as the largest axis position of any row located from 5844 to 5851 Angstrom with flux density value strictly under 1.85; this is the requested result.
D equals 5850.5 Angstrom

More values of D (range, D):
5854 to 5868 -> 5861.0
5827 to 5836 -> 5835.5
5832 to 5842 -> 5835.5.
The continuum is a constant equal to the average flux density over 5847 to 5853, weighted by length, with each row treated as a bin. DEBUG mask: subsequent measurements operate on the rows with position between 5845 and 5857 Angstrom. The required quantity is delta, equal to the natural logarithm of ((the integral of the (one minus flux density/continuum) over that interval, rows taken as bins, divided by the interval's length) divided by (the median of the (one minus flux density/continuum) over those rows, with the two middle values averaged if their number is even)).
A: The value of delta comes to -0.49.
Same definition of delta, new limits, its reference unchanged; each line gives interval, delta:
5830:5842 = 1.10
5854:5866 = -0.23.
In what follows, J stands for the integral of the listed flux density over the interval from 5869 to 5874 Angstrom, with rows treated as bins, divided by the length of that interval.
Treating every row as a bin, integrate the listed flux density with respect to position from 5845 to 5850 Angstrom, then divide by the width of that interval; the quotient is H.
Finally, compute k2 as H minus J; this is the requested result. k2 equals -0.2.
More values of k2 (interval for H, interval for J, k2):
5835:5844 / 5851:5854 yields -0.1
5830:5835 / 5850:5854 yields -0.3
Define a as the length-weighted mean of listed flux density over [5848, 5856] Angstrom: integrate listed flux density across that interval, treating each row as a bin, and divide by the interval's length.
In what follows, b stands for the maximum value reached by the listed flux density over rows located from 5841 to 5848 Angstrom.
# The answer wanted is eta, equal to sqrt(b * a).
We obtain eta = 1.90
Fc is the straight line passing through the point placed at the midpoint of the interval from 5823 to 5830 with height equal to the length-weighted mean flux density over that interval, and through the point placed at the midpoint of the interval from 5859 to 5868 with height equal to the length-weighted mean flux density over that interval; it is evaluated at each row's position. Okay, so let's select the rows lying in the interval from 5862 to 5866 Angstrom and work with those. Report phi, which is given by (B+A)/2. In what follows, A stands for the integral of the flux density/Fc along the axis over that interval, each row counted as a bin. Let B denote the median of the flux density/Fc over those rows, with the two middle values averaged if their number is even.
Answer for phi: 2.53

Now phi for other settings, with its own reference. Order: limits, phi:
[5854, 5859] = 2.67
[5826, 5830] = 2.50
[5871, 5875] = 2.56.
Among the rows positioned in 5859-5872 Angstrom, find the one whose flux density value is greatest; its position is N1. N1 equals 5868.5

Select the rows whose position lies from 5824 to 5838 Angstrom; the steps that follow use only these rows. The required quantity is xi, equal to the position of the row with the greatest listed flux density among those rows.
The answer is 5837.0 Angstrom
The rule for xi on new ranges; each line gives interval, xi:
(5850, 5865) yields 5852.0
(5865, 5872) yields 5868.5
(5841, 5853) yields 5852.0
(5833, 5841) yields 5837.0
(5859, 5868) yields 5867.0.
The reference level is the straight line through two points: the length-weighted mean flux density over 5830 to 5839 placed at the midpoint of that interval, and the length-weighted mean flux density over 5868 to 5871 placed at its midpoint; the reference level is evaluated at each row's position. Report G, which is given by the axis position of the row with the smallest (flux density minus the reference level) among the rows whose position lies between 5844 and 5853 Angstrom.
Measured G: 5849.0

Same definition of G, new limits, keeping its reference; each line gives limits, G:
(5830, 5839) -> 5832.5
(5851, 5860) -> 5856.5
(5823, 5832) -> 5831.0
